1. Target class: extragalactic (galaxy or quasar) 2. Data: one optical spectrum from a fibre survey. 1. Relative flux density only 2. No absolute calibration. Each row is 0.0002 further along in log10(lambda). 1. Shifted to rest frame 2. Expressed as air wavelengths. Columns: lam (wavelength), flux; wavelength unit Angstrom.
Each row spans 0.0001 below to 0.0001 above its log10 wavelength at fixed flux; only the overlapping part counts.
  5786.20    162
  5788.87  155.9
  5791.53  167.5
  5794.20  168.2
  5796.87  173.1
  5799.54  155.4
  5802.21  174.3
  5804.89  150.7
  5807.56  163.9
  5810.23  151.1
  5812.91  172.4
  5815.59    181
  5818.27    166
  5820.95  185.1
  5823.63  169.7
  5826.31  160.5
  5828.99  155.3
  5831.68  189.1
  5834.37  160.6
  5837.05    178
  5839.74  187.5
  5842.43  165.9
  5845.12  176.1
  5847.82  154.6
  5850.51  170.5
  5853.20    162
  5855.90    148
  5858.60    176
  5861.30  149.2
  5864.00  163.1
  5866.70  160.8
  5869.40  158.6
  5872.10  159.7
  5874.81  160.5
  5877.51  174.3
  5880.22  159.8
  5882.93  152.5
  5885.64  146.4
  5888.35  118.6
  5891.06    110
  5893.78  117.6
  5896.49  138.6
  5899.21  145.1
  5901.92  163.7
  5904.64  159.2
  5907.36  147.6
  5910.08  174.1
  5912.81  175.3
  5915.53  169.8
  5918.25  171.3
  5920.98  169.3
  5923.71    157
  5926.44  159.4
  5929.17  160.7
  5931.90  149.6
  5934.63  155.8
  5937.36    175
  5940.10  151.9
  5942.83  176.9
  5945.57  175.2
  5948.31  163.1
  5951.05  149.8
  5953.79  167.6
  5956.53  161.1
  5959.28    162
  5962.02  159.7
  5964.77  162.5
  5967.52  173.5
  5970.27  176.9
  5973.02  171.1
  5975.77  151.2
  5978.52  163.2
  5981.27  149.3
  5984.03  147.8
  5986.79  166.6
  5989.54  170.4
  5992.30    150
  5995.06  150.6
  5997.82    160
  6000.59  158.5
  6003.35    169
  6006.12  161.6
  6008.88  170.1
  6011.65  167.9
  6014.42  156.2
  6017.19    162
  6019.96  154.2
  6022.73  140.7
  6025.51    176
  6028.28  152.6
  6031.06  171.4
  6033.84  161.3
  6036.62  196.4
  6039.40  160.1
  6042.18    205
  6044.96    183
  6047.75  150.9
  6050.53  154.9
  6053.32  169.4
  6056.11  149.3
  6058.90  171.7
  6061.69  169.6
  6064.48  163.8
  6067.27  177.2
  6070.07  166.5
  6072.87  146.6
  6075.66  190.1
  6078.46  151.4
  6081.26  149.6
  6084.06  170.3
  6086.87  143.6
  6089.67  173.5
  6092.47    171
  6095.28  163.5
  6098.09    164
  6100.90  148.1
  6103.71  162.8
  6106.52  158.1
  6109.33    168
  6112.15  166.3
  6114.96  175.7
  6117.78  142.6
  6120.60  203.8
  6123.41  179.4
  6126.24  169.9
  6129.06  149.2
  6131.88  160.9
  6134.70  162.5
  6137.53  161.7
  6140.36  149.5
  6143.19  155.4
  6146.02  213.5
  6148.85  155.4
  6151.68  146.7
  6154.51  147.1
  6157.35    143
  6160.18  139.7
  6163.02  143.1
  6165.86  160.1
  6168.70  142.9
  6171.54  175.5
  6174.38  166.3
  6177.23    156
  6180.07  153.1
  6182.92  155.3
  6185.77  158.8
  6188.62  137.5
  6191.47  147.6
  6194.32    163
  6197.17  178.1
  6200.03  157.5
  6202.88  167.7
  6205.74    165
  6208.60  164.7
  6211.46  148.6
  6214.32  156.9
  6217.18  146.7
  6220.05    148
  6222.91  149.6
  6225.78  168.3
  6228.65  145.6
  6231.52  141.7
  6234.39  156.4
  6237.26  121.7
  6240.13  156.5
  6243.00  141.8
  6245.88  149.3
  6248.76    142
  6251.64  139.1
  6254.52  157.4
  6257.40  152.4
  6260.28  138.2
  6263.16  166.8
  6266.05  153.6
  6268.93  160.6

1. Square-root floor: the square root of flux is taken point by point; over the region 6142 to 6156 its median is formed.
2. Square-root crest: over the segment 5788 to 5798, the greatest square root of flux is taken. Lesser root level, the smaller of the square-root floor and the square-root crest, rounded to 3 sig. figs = 12.5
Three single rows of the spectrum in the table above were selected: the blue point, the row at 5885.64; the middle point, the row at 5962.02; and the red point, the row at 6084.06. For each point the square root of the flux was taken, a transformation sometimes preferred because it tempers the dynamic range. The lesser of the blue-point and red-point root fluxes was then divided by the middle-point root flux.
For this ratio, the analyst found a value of 0.957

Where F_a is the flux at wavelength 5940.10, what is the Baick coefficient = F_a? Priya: 151.9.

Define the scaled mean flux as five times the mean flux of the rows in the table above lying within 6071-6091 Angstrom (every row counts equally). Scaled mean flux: 804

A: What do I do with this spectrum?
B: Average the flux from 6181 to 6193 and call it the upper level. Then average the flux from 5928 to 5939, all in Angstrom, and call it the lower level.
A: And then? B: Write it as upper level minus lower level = -10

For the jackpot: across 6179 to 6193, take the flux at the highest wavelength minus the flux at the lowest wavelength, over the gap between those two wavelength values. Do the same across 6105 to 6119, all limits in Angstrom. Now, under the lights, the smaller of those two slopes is -1.4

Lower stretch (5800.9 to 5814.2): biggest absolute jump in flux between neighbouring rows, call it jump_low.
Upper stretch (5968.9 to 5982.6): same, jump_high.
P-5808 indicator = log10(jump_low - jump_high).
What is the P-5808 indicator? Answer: 0.57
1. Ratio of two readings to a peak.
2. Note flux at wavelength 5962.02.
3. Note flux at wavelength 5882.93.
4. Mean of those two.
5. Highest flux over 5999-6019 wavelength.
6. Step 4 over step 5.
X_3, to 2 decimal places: 0.92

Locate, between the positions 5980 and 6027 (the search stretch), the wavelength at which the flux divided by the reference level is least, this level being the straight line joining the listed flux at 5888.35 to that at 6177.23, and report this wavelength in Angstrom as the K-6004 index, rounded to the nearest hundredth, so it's 6022.73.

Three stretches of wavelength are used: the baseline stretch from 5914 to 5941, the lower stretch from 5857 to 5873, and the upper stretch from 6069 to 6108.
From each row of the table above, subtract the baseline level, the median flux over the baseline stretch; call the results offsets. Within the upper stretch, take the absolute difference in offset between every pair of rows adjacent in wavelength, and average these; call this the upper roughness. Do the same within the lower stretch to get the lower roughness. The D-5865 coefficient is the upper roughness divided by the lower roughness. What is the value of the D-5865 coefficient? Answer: 1.9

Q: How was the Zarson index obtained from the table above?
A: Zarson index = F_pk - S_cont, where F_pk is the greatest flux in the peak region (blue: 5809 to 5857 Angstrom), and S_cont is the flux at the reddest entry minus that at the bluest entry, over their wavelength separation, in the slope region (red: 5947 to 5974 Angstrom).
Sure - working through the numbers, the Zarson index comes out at 189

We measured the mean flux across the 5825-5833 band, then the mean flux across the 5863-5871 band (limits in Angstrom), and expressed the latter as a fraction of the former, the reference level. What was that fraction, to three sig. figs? 0.956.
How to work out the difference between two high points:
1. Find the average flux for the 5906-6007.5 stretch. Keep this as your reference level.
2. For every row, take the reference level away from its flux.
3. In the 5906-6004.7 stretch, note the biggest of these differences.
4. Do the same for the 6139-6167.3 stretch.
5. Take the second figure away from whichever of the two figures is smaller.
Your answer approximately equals -36.6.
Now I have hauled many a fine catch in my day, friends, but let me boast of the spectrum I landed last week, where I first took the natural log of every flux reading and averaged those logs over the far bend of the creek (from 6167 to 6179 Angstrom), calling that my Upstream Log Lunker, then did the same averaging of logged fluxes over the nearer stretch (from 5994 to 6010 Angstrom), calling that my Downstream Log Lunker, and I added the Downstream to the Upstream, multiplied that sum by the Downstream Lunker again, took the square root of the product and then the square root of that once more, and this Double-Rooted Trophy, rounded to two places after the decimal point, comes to 2.68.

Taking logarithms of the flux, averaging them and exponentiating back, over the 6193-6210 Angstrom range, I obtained 166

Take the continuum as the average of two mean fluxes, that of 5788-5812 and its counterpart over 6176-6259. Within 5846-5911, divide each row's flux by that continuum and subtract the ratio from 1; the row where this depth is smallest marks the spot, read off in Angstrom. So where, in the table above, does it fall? 5858.60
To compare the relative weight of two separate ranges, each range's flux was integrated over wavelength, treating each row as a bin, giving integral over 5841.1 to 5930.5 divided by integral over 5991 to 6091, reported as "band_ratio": 0.85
